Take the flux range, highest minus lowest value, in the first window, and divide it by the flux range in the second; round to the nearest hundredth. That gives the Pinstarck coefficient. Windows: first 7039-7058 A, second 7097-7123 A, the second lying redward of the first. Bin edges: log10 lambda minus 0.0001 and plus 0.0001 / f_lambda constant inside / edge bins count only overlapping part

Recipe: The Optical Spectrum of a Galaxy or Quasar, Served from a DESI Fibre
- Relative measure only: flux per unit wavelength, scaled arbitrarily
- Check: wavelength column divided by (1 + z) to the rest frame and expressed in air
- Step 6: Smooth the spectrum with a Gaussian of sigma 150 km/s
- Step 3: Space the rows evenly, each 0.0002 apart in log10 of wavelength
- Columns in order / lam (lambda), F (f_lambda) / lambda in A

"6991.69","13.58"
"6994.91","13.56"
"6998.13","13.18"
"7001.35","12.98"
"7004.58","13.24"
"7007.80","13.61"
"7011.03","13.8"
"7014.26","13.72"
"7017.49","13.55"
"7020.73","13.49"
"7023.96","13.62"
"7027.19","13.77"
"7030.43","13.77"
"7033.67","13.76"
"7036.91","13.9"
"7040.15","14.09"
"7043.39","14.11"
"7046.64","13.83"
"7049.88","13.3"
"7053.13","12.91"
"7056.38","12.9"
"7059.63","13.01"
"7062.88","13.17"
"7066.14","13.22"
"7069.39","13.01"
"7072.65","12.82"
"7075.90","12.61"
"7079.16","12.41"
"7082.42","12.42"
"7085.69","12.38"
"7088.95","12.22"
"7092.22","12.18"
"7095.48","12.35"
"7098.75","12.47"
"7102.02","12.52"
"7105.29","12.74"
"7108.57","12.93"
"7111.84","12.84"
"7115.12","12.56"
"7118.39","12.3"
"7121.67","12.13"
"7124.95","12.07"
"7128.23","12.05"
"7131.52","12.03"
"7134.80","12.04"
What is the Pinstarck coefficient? 1.51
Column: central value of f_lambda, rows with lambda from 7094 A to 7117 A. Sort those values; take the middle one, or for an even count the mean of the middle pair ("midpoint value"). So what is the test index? 12.6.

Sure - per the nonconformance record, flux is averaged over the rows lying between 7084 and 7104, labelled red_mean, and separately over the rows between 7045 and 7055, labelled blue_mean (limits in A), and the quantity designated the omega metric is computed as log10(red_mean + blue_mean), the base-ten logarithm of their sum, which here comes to 1.41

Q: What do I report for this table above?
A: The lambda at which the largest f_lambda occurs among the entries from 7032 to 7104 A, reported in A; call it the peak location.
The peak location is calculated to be 7043.39 A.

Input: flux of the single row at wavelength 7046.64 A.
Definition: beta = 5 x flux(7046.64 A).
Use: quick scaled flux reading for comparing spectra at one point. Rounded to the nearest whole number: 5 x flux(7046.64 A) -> 69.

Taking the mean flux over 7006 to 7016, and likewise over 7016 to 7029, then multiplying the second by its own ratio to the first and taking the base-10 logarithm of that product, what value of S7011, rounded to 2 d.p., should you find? 1.13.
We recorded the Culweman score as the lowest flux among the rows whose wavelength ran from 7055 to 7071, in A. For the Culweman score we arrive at 12.9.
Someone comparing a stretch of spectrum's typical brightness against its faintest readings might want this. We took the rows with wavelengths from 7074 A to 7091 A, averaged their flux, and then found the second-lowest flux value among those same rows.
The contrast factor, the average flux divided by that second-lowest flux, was 1.00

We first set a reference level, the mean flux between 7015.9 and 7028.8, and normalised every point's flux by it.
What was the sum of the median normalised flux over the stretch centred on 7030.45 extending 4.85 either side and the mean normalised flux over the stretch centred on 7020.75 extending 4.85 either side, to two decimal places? 2.01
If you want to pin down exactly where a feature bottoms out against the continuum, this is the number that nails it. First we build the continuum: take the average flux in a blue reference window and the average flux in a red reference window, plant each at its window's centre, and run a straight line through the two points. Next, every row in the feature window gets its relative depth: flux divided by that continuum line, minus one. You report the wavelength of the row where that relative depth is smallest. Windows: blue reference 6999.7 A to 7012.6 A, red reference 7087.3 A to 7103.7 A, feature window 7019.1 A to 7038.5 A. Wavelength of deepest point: 7020.73 A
